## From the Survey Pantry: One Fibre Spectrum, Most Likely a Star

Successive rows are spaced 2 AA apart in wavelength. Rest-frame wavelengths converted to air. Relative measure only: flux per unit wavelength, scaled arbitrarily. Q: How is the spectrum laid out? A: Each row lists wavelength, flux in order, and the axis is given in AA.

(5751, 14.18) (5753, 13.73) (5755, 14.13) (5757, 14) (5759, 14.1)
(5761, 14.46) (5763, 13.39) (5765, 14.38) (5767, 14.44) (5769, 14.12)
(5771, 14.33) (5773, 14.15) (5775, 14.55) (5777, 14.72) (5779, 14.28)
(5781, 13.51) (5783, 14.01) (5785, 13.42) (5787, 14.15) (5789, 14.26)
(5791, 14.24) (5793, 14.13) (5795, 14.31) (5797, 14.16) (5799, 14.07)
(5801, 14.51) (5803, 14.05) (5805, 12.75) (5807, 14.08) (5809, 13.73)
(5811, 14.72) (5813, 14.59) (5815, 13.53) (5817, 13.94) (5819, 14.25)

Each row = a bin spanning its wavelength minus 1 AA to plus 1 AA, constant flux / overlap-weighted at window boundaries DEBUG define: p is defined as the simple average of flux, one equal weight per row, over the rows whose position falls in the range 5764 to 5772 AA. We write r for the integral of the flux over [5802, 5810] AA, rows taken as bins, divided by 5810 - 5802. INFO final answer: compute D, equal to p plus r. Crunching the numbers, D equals 27.97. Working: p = 14.3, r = 13.7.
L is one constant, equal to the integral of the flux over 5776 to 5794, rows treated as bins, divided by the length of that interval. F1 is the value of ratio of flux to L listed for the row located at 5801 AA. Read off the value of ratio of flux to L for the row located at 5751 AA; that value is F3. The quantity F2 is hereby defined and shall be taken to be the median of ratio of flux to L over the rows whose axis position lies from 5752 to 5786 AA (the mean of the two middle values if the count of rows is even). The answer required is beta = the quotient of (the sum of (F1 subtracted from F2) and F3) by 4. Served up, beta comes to 0.245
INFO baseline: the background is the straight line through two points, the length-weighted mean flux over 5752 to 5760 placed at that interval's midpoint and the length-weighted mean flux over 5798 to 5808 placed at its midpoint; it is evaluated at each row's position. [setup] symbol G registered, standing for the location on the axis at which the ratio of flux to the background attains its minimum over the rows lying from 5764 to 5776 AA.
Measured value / 5769 AA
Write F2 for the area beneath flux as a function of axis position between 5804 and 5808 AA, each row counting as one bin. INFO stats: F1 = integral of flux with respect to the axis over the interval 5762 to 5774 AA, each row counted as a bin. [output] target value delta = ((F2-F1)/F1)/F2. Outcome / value -0.013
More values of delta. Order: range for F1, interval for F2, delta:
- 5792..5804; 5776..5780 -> -0.011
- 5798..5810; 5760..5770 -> -0.001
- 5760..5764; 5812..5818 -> 0.006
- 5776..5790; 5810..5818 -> -0.004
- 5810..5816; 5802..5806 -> -0.007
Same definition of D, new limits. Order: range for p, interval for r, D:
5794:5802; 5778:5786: 28.07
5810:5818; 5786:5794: 28.39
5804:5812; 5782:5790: 27.78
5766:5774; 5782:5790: 28.22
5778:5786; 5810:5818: 28.00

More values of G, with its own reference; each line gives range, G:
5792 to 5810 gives 5805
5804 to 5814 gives 5805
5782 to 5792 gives 5785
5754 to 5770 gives 5763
